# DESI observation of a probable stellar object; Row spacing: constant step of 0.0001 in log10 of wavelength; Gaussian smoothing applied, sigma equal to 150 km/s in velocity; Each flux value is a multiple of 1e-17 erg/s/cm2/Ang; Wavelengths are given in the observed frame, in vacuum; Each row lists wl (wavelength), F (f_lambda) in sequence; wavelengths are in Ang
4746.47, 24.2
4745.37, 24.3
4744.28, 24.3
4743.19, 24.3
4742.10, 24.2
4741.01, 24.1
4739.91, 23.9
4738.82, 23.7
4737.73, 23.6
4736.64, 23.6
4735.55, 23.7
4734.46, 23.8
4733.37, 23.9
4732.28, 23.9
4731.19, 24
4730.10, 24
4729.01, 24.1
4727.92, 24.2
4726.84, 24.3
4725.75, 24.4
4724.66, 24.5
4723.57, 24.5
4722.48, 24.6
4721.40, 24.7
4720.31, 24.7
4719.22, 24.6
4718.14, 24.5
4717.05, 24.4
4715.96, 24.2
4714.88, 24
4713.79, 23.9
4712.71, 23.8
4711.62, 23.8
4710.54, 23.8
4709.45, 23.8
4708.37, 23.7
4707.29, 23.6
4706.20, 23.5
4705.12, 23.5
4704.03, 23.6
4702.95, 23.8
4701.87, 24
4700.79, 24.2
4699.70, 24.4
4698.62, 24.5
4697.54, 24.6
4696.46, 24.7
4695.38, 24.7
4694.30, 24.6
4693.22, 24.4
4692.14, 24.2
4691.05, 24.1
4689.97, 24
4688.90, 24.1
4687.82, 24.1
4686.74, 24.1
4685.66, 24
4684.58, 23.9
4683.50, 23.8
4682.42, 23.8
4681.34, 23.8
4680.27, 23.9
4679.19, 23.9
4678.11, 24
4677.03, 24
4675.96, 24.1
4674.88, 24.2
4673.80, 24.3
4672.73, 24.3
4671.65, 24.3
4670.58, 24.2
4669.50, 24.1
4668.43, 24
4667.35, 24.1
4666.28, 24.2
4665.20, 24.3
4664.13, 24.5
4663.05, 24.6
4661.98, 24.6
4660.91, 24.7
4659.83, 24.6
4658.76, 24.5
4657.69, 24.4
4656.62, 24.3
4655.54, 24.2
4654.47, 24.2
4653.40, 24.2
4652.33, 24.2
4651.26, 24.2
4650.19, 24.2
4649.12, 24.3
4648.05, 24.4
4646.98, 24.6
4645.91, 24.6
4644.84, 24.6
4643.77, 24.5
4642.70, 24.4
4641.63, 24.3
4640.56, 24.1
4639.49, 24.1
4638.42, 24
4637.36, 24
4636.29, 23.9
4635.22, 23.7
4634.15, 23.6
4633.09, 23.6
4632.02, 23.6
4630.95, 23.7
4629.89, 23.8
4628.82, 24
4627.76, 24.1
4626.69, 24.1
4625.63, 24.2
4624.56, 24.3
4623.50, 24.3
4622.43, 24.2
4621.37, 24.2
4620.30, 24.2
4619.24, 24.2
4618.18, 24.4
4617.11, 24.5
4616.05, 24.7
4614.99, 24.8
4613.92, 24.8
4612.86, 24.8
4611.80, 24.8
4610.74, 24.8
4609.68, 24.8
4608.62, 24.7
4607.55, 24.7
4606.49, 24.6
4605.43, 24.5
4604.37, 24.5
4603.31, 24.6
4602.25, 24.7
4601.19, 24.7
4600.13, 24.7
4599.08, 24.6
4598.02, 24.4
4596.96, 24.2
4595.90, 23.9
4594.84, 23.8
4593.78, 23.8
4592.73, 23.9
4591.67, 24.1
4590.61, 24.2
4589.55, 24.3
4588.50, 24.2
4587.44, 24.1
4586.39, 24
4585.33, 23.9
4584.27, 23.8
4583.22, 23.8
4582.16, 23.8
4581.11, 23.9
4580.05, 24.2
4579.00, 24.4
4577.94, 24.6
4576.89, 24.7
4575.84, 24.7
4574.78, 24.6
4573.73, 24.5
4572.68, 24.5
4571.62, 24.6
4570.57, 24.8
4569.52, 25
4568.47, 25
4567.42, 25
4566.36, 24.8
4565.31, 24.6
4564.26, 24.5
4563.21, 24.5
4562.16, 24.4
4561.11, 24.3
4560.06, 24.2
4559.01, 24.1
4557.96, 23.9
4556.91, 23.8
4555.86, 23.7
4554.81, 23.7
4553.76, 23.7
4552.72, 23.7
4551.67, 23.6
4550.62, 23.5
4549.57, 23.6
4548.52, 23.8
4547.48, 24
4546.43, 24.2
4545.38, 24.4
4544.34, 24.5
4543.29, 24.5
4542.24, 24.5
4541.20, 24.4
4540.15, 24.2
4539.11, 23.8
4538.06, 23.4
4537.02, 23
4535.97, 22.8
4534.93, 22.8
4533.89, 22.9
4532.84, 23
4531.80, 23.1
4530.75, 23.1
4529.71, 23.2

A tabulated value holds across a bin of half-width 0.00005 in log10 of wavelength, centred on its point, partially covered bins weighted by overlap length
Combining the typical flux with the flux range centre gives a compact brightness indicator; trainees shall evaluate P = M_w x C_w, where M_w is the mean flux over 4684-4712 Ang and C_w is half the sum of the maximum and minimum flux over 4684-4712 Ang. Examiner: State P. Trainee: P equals 580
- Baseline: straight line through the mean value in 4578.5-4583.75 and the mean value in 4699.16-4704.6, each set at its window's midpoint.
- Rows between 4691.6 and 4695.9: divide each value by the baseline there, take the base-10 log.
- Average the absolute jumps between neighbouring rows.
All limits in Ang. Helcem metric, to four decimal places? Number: 0.0030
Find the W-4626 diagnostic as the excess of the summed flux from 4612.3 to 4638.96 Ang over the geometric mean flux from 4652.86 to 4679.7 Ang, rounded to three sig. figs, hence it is 579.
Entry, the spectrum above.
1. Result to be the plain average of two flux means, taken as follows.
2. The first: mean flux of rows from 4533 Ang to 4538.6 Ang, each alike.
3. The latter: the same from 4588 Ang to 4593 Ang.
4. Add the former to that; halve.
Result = 23.6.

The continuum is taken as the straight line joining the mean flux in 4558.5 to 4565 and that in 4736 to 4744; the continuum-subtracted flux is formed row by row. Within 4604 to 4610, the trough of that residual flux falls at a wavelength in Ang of 4604.37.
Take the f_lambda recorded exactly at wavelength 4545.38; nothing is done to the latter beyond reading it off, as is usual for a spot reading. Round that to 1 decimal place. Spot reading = 24.4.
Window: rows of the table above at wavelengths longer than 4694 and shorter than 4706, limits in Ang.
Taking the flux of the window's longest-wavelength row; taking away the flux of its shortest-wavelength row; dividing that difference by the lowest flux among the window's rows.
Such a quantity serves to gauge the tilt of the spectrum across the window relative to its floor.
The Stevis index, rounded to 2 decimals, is -0.05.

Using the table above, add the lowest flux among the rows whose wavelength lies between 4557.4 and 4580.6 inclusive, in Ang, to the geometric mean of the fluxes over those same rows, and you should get 48.4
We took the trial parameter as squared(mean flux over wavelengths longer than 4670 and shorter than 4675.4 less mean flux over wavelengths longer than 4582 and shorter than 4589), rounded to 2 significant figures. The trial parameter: 0.10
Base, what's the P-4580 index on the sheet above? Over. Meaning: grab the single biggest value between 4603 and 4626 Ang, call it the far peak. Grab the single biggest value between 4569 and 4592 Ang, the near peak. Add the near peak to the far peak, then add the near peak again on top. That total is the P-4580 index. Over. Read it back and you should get 74.8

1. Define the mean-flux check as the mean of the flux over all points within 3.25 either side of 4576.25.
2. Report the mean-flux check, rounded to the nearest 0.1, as 24.6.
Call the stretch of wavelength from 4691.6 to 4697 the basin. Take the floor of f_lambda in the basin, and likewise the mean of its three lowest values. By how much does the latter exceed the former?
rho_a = 0.20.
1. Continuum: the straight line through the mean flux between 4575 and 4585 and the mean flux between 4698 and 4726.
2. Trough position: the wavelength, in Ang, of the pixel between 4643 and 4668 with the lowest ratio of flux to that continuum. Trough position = 4667.35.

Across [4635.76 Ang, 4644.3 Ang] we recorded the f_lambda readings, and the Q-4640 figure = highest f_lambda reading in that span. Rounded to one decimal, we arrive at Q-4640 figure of 24.5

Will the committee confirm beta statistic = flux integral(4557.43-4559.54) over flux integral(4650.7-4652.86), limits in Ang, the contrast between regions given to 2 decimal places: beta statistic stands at 0.97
